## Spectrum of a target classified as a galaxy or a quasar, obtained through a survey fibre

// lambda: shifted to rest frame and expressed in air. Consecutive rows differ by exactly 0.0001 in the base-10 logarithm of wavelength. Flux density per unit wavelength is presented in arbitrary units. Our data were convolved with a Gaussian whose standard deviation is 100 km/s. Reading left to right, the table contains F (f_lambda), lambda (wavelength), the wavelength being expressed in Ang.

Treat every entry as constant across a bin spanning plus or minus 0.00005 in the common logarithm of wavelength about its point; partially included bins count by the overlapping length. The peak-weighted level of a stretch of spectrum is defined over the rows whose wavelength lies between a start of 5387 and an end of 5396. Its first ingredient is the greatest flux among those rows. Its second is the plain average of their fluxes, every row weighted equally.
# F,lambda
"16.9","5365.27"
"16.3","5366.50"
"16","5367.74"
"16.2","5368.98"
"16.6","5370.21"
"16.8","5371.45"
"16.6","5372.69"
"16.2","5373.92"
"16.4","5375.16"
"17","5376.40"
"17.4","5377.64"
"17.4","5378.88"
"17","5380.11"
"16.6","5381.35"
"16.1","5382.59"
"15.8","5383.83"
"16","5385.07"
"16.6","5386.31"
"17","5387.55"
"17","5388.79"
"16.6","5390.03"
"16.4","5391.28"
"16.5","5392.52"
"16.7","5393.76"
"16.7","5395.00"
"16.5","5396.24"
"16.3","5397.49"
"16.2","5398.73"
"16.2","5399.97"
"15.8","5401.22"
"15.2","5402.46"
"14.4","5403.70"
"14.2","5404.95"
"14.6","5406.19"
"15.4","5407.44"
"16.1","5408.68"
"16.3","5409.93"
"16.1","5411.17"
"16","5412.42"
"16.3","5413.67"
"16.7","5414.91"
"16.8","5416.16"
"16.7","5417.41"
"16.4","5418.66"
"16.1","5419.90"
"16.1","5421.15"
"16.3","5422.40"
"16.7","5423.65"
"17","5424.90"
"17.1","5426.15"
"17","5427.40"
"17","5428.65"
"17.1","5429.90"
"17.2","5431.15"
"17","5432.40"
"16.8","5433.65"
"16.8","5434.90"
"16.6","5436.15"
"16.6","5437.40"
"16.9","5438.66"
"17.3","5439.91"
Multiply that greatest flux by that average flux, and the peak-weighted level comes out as 284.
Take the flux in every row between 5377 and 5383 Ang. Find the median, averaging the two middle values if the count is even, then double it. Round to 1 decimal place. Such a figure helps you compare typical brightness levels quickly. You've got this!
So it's 34.0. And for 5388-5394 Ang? 33.2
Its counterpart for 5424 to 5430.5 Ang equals 34.0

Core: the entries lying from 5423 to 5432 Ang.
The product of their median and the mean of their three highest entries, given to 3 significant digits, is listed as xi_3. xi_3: 291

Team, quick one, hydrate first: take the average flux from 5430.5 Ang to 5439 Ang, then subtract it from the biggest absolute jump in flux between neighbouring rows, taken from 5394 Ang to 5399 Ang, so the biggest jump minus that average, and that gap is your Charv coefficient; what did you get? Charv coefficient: -16.6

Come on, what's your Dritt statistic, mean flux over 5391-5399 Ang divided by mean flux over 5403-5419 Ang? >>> 1.04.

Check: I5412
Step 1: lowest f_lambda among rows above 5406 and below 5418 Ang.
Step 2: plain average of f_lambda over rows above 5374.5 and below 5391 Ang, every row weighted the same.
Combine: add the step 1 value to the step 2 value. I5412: 31.3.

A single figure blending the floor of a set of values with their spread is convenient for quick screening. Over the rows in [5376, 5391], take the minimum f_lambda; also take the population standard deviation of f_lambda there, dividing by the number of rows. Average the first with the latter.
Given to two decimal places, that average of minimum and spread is 8.15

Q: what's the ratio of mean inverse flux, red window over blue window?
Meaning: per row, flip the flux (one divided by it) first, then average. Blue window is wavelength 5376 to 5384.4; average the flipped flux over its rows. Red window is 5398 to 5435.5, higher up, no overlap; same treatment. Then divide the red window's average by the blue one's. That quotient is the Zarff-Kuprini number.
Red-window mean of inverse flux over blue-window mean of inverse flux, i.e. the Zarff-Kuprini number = 1.03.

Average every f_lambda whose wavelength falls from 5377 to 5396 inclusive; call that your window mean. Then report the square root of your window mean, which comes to 4.081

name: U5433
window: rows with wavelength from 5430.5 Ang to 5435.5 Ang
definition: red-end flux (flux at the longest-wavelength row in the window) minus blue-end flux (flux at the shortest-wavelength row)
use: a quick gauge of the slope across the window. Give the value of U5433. -0.4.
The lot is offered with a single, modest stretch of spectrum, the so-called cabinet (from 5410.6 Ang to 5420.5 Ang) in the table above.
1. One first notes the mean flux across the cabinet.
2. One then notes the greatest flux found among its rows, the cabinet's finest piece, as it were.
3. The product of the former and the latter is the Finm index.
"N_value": 275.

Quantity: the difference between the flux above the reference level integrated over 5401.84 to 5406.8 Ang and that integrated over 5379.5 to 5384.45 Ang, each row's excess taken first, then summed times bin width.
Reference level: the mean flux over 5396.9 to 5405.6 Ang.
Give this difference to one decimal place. -8.8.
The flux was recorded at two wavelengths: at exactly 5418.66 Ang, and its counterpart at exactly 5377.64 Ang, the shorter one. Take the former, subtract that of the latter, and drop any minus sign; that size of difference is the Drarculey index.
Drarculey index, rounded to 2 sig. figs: 1.0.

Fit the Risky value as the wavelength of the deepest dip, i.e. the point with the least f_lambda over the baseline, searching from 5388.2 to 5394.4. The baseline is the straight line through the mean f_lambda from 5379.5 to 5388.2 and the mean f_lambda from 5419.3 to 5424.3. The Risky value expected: 5391.28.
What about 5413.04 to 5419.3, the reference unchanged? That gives 5413.67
